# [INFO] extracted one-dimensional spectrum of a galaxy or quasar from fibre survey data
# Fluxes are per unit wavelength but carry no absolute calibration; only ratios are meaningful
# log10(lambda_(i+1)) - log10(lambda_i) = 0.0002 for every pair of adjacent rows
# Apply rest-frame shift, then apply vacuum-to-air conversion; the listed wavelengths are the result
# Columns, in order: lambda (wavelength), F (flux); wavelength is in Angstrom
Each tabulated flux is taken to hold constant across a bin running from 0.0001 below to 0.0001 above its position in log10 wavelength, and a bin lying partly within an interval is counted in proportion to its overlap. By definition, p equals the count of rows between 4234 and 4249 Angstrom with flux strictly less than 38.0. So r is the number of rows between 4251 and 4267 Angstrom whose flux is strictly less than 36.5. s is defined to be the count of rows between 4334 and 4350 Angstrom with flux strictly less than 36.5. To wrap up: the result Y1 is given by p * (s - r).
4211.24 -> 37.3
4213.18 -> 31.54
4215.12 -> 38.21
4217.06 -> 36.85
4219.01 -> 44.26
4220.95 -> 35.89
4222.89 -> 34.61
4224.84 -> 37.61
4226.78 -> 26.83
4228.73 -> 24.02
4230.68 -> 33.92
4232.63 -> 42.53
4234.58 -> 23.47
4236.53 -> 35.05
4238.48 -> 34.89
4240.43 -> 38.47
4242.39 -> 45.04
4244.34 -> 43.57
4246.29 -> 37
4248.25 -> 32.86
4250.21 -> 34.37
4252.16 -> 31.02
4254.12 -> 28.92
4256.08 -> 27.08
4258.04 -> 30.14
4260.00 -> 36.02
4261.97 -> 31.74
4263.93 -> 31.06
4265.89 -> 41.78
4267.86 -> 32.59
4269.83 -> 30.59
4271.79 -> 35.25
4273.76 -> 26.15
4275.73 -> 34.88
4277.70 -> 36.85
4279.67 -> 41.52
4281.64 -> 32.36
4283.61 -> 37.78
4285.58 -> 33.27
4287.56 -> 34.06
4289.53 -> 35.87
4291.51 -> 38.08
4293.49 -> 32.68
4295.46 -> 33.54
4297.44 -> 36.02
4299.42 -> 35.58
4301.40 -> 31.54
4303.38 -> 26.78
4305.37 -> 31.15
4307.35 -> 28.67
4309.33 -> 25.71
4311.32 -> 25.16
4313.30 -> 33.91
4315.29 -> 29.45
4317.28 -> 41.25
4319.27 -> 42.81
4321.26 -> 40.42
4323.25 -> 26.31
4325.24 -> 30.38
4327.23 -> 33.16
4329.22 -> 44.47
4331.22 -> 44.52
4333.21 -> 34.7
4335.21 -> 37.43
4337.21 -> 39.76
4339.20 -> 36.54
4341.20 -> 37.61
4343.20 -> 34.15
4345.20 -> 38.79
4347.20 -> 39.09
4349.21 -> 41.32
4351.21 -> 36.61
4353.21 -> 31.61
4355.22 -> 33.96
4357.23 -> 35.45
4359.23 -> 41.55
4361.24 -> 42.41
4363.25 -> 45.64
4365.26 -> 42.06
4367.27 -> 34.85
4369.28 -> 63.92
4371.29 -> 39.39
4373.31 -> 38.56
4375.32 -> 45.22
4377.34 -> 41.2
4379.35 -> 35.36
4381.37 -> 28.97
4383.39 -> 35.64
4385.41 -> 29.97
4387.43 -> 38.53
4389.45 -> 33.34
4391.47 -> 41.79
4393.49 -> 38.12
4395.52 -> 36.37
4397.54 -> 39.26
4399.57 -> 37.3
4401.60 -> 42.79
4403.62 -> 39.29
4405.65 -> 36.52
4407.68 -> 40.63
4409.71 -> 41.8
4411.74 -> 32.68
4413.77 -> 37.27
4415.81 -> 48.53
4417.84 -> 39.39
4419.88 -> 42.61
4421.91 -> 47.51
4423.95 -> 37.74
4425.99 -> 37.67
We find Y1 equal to -30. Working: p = 5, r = 7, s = 1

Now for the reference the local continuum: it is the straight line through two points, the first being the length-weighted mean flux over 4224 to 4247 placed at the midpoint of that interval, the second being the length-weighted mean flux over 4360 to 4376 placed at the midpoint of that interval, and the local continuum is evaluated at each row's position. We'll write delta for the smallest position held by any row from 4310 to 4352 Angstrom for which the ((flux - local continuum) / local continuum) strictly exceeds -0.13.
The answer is 4317.28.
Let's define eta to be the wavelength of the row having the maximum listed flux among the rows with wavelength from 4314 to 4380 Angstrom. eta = 4369.28 Angstrom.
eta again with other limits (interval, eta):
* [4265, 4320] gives 4319.27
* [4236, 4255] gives 4242.39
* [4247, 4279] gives 4265.89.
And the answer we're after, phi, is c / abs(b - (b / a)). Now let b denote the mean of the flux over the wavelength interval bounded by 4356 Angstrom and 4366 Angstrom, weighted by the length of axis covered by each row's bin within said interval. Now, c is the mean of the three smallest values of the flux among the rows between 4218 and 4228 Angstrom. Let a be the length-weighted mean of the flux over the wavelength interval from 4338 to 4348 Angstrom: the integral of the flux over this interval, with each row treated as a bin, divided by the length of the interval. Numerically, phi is 0.81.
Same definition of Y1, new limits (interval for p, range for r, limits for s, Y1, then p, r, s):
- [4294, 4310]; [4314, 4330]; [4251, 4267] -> 24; 8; 4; 7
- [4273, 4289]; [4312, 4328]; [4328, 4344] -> -21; 7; 5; 2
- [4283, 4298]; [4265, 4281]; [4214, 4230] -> -7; 7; 5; 4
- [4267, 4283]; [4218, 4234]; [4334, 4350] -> -28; 7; 5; 1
